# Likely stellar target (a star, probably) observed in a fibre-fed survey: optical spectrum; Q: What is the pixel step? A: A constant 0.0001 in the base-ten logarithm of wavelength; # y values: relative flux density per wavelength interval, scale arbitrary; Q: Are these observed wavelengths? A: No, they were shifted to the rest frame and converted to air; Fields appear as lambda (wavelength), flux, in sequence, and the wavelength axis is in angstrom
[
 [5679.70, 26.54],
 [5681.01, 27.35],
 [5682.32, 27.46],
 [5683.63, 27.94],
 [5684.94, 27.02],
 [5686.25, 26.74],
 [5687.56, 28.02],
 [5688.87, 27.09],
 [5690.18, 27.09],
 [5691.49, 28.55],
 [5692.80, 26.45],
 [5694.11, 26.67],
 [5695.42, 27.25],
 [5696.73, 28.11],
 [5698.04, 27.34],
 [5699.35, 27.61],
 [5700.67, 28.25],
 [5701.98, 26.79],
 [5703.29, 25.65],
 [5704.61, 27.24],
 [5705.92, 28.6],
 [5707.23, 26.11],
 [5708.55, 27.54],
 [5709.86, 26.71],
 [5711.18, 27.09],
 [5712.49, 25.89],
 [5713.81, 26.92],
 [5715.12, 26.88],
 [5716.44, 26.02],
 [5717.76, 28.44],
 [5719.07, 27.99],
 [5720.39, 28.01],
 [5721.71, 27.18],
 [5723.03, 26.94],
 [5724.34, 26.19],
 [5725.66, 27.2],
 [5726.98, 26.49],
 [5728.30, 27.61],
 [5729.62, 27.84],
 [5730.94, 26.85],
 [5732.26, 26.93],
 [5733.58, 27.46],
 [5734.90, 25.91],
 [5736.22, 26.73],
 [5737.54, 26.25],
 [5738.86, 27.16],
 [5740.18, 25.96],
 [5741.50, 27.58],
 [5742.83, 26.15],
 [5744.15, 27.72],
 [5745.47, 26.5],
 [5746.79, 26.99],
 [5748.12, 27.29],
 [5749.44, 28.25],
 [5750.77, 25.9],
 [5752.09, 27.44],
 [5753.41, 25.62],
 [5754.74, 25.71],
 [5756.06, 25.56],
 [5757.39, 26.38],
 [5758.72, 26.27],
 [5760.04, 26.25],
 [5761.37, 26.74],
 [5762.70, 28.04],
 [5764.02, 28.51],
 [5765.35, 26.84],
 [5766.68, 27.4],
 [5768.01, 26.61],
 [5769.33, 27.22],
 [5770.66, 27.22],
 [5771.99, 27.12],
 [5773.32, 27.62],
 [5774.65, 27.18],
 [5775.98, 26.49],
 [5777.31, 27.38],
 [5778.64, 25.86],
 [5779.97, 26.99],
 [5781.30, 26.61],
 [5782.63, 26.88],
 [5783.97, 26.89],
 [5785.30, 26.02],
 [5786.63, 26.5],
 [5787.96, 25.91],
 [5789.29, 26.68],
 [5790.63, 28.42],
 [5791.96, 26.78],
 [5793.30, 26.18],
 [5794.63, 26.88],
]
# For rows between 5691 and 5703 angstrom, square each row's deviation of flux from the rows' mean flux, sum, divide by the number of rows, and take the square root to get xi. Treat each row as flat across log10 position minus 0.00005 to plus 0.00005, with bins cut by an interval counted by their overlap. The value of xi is 0.70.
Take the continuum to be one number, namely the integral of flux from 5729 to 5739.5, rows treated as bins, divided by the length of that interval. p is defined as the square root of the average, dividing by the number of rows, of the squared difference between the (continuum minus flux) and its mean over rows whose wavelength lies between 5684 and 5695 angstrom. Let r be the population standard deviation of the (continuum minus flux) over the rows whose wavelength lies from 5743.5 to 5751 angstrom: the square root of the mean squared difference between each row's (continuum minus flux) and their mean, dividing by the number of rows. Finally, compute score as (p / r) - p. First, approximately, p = 0.7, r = 0.77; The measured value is 0.20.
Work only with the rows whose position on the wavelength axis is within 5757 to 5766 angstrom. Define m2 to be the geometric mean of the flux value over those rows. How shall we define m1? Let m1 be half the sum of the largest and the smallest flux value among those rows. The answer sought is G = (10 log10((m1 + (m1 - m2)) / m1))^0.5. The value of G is 0.25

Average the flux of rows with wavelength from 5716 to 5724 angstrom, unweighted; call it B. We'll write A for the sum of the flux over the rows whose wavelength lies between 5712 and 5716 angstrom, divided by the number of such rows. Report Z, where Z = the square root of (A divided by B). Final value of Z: 0.984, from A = 26.6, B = 27.4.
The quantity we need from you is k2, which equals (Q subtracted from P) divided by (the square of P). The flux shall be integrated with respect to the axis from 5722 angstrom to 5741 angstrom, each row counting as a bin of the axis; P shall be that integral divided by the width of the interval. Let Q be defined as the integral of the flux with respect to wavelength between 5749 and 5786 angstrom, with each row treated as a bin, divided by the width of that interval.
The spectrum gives 0.0000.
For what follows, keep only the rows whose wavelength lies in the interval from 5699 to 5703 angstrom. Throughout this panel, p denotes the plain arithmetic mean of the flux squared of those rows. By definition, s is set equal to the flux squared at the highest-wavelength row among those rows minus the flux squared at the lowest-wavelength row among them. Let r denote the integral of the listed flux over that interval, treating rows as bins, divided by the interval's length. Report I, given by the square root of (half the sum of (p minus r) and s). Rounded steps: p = 759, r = 27.4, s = -45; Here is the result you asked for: 18.5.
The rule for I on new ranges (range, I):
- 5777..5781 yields 18.3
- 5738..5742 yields 19.0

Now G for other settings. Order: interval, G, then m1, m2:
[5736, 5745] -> 0.09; 26.8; 26.8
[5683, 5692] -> 0.16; 27.6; 27.5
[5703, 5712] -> 0.15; 27.1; 27.0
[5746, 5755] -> 0.18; 26.9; 26.7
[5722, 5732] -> 0.02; 27.0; 27.0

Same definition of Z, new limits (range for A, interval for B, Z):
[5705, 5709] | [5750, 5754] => 1.021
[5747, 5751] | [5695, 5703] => 0.993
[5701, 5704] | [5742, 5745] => 0.987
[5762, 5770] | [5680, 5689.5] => 1.001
